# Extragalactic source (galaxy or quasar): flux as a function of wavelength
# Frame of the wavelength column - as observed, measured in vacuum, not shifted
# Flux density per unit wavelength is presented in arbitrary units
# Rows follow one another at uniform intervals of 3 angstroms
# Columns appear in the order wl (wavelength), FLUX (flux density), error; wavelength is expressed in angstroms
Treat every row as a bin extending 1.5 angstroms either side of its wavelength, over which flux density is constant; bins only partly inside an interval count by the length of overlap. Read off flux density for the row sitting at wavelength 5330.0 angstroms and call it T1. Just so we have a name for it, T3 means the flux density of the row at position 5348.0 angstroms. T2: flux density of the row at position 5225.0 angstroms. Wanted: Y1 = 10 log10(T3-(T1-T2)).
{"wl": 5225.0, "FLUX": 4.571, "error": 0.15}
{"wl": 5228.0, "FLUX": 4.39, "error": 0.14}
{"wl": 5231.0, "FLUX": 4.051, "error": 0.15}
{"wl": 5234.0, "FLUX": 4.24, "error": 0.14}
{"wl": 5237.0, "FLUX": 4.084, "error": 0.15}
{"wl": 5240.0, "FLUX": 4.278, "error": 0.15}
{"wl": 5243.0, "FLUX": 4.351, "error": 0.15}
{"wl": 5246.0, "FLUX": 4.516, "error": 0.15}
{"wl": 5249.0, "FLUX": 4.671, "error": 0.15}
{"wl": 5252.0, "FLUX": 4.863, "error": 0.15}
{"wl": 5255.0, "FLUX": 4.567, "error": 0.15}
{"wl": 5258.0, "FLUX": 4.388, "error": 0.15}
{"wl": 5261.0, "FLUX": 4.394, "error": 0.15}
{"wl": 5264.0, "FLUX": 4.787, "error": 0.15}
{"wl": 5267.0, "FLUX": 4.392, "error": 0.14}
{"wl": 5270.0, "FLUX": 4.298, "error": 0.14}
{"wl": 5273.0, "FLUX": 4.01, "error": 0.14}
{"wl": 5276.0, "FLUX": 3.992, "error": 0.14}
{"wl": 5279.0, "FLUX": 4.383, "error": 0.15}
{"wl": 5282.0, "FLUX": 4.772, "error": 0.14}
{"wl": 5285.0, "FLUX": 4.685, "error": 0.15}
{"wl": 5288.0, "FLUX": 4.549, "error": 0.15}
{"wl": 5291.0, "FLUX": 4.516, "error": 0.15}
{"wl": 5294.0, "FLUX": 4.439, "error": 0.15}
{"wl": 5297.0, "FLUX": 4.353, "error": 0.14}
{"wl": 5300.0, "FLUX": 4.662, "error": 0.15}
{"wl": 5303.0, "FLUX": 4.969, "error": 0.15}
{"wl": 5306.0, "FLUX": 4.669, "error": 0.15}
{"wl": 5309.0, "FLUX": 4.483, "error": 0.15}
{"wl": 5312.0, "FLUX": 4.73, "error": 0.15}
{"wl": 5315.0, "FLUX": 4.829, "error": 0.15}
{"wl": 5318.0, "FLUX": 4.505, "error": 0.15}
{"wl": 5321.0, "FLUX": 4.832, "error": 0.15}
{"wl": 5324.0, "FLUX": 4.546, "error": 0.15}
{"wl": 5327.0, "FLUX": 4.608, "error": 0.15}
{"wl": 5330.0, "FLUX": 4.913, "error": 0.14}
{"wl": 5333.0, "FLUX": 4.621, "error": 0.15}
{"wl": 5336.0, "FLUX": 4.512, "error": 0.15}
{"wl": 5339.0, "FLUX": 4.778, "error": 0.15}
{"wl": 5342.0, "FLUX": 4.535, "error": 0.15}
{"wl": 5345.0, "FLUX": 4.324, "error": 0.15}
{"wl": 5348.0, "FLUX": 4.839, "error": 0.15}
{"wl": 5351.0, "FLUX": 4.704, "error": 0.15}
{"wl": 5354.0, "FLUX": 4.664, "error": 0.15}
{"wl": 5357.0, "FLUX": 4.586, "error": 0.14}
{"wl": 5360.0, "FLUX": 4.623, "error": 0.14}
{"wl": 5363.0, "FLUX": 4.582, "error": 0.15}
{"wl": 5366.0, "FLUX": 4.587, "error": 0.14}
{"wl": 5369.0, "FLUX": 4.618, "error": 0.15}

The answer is 6.5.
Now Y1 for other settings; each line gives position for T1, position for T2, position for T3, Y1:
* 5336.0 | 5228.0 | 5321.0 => 6.7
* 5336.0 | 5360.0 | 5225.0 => 6.7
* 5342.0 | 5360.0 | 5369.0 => 6.7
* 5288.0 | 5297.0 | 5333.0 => 6.5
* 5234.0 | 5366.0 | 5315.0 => 7.1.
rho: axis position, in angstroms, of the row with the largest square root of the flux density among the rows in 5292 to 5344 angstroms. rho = 5303.0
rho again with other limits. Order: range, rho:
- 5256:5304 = 5303.0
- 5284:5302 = 5285.0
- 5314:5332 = 5330.0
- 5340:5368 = 5348.0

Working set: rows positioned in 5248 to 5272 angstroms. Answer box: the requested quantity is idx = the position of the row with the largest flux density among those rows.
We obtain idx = 5252.0 angstroms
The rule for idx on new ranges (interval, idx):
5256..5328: 5303.0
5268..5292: 5282.0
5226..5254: 5252.0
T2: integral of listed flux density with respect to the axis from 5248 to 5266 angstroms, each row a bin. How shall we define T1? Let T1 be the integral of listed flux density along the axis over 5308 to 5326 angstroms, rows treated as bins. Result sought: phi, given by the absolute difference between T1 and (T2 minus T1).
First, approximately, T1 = 83.8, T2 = 82.9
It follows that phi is 85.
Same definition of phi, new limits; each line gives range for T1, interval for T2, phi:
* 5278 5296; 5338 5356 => 81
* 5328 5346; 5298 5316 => 82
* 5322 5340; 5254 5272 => 88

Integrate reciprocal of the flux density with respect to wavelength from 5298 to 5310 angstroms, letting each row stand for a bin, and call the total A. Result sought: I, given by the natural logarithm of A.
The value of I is 0.94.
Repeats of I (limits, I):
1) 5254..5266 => 0.98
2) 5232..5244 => 1.04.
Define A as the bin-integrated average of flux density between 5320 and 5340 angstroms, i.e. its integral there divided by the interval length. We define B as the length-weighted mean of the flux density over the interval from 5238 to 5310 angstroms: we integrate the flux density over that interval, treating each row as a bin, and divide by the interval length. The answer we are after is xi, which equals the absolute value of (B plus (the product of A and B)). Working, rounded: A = 4.68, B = 4.50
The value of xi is 25.5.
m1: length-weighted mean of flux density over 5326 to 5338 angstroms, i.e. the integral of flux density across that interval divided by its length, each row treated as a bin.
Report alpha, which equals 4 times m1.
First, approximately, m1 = 4.67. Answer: 18.7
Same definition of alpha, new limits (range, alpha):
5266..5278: 16.7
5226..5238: 16.8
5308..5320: 18.6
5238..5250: 17.7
